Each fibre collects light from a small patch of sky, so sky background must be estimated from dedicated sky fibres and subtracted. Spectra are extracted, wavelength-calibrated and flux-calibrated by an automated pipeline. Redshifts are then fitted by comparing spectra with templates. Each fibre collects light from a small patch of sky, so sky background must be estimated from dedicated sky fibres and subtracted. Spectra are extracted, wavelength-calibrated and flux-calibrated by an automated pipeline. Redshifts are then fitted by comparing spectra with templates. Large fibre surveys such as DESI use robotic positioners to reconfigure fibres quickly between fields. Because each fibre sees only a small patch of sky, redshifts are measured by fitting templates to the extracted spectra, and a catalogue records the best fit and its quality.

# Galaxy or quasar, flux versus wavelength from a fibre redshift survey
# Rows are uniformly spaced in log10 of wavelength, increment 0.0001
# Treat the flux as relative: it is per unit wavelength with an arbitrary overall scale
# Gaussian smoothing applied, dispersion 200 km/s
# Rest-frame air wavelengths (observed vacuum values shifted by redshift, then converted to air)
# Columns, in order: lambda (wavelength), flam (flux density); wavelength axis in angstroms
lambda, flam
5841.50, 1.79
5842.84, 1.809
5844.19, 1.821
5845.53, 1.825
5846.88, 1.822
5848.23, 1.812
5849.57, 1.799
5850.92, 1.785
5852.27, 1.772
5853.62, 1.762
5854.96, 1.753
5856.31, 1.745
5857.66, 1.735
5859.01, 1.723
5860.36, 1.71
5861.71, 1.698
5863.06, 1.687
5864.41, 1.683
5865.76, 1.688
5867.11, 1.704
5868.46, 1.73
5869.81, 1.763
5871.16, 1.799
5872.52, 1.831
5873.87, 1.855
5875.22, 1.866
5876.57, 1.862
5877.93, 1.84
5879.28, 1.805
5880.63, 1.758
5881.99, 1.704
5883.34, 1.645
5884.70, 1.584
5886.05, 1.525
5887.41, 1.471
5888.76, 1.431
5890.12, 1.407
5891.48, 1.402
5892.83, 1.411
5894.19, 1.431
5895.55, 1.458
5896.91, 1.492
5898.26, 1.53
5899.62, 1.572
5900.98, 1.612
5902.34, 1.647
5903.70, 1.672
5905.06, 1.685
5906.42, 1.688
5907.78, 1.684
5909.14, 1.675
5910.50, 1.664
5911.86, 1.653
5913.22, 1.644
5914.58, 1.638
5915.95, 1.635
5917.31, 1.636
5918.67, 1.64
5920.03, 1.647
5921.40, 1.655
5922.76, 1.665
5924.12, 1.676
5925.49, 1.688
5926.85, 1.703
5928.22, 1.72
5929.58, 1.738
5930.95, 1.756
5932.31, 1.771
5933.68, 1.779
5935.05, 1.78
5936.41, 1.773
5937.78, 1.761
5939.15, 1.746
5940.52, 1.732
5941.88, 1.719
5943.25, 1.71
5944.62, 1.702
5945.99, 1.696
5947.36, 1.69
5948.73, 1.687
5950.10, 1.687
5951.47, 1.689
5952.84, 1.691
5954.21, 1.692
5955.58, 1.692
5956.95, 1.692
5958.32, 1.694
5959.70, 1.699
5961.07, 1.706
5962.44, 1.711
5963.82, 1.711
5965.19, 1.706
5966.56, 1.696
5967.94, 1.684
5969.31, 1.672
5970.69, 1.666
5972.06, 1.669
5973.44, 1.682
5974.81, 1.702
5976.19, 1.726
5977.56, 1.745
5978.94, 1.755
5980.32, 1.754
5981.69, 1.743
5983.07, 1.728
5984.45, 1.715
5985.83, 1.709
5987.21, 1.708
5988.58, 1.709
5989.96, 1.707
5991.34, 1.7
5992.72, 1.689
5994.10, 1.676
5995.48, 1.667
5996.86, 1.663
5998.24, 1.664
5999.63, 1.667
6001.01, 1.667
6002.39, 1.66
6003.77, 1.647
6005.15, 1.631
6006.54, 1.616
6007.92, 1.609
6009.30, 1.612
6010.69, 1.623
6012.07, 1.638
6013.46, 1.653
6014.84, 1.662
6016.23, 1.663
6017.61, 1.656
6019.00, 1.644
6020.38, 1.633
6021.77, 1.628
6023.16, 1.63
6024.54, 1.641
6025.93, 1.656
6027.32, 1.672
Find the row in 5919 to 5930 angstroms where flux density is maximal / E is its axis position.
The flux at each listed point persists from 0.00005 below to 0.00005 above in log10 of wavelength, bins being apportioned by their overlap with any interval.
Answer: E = 5929.58 angstroms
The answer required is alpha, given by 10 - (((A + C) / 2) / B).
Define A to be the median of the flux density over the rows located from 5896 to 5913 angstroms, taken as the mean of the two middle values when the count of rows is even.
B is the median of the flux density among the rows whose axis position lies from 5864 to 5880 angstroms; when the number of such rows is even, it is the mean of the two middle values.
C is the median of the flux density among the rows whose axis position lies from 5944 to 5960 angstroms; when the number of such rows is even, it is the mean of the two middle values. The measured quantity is 9.07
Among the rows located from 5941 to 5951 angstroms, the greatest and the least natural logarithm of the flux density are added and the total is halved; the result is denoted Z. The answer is 0.532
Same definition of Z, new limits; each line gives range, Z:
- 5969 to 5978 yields 0.534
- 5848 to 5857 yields 0.576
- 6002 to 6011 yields 0.491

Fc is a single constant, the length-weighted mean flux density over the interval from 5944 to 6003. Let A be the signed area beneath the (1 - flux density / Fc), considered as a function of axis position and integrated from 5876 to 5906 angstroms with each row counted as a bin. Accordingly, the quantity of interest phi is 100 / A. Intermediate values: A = 1.9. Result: 52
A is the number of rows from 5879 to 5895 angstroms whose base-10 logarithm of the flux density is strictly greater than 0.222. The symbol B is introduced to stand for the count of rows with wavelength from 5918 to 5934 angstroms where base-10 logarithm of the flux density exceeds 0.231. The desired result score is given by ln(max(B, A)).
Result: 1.8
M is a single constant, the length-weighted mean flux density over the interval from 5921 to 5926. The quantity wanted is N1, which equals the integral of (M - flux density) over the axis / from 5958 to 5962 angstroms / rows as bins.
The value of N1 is -0.12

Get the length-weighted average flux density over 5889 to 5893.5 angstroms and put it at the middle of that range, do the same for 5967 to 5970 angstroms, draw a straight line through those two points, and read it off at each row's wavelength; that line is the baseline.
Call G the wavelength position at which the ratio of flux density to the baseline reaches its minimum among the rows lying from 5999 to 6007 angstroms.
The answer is 6006.54 angstroms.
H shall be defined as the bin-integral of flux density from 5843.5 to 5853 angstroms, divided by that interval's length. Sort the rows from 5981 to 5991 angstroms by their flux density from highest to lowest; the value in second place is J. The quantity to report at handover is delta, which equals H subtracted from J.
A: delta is -0.08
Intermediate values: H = 1.80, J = 1.728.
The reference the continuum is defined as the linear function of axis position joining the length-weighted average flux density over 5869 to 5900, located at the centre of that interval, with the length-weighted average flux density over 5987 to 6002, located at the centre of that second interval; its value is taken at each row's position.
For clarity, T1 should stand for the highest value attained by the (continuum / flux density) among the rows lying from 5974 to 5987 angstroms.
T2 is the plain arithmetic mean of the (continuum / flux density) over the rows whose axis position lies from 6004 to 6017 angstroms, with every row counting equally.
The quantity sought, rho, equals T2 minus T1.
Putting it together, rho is 0.05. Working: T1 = 0.98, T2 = 1.03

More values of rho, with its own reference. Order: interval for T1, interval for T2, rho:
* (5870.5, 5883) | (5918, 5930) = 0.03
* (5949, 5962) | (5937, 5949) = -0.02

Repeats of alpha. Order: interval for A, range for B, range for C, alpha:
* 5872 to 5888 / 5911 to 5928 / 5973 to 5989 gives 8.94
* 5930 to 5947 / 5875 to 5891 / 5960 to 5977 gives 8.97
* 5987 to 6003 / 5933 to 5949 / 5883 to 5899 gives 9.09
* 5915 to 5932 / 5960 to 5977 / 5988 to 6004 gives 9.02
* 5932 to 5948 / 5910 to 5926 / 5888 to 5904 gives 9.03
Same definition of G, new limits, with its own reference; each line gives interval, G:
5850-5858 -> 5857.66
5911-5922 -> 5918.67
